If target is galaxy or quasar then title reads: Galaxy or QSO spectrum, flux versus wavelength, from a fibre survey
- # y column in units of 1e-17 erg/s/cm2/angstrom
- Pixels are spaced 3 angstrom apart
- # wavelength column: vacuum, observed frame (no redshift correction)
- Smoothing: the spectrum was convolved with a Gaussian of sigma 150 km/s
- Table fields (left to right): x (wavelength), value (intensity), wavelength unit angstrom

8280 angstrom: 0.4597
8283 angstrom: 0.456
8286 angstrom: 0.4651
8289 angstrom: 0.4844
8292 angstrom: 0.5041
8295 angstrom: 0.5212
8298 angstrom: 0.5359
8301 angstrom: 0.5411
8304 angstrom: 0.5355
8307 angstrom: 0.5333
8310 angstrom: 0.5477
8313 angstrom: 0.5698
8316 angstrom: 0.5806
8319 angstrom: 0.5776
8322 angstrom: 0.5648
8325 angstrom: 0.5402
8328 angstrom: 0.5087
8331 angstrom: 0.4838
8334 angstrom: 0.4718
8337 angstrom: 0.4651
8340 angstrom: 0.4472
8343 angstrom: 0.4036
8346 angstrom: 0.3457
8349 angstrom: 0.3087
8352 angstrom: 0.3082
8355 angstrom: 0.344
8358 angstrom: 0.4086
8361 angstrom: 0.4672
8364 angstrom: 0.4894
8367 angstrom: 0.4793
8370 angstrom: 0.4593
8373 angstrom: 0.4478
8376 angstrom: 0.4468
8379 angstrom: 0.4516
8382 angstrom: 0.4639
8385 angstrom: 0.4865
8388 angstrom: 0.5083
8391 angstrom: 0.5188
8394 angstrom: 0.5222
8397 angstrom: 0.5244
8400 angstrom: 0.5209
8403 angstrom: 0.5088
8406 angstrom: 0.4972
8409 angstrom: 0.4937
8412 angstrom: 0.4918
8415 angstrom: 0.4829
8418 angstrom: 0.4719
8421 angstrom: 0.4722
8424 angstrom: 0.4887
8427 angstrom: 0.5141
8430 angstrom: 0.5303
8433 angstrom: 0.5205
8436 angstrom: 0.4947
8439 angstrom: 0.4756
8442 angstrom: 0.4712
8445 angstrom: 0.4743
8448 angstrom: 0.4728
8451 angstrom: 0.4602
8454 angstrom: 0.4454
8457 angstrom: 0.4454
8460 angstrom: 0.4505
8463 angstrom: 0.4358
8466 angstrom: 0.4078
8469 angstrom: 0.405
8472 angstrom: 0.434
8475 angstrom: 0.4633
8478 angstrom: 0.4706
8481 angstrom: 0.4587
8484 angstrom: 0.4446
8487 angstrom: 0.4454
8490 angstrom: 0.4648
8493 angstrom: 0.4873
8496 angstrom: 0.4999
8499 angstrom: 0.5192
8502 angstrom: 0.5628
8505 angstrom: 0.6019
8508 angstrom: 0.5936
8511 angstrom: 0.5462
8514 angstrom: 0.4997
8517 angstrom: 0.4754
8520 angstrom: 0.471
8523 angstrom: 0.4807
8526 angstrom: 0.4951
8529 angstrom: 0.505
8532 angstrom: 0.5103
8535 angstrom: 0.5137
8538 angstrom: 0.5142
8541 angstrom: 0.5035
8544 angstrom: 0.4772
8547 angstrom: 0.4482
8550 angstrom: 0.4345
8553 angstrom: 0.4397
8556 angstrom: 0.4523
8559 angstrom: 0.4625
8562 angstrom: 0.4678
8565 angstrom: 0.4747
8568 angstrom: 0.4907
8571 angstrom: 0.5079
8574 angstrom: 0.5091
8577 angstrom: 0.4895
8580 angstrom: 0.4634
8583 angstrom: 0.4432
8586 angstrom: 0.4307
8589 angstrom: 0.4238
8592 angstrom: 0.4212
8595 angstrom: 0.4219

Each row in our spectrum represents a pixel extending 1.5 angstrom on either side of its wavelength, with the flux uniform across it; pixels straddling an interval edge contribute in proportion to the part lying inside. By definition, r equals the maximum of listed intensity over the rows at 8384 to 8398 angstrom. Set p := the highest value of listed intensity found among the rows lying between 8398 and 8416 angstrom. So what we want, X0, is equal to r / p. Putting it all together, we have 1.01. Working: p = 0.5209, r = 0.5244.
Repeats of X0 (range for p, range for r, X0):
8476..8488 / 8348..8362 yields 0.99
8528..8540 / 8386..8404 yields 1.02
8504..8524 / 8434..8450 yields 0.82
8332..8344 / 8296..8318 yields 1.23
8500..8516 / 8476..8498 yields 0.83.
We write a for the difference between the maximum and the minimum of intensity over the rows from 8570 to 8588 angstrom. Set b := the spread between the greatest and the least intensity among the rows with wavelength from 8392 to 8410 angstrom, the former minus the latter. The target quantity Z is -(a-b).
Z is -0.05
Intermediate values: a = 0.08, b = 0.031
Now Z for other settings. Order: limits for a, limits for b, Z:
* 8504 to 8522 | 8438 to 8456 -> -0.10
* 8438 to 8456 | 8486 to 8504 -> 0.09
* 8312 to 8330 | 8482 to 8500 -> 0.00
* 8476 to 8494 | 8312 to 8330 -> 0.03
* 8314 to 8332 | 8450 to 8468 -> -0.04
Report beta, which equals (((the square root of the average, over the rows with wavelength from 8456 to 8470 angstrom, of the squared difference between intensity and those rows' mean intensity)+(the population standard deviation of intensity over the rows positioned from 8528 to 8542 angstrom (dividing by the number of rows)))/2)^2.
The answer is 0.0001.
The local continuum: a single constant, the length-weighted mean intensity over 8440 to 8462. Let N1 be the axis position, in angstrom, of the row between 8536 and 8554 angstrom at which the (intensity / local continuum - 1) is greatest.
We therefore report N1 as 8538 angstrom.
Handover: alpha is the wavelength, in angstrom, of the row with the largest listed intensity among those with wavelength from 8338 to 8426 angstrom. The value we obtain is 8397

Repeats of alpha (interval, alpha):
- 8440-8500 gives 8499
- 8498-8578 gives 8505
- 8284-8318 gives 8316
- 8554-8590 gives 8574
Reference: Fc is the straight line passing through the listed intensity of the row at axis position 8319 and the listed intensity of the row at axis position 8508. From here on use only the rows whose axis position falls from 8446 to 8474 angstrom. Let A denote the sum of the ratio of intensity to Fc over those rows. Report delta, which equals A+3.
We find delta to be 10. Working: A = 7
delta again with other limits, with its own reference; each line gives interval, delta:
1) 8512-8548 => 13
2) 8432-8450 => 8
